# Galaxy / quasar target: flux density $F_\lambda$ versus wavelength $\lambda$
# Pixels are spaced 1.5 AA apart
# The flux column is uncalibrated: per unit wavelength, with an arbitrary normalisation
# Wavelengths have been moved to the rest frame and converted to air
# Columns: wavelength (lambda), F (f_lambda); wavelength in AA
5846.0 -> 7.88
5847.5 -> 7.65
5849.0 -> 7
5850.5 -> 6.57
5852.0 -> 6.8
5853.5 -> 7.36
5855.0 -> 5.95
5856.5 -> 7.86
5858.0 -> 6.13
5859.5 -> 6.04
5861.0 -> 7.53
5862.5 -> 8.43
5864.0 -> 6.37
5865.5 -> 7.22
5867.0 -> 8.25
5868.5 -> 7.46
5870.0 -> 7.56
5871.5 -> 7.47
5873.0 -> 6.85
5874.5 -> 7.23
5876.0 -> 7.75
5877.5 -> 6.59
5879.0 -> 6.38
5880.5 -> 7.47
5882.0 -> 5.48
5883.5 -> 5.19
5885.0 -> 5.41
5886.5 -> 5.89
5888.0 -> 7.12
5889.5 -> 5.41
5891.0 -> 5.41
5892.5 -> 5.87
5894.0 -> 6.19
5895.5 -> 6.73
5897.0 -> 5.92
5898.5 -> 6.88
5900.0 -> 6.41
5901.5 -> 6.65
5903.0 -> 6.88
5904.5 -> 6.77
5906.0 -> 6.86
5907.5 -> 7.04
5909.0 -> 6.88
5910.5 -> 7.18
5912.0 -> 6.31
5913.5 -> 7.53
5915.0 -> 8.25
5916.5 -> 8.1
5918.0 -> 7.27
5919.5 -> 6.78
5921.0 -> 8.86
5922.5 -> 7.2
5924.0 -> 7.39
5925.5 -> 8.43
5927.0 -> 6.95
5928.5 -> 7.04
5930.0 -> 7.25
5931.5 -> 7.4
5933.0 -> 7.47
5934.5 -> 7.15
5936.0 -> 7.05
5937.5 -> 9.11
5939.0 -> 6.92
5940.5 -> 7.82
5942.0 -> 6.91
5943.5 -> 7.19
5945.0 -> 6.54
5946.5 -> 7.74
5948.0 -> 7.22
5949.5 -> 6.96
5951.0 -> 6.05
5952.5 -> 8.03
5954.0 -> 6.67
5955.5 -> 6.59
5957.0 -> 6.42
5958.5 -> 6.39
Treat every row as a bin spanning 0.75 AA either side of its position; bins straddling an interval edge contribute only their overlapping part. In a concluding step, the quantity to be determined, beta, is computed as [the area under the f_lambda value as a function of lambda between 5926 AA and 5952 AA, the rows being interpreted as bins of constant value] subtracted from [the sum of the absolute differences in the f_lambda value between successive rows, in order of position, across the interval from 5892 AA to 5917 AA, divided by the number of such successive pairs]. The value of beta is -188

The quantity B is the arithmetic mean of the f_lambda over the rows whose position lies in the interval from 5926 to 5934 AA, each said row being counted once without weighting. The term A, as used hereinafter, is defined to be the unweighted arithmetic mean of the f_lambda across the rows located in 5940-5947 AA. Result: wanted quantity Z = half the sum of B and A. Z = 7.23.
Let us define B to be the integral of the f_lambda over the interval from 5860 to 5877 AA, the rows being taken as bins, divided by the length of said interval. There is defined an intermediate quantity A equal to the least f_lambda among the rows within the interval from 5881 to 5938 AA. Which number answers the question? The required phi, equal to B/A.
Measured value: 1.4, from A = 5.19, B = 7.4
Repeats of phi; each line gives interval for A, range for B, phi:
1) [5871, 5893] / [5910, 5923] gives 1.4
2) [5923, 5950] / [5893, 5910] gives 1.0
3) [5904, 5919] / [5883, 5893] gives 0.9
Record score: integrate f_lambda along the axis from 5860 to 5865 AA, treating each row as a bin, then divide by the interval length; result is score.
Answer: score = 7.36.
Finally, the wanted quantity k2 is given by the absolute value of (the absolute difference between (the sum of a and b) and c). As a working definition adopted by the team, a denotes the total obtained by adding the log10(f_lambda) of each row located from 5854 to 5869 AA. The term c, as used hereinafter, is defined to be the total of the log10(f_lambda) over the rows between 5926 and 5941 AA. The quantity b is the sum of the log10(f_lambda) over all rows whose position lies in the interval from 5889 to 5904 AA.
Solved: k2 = 7.7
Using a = 8.49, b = 7.9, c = 8.69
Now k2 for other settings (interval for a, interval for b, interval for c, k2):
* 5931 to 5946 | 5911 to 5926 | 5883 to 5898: 9.7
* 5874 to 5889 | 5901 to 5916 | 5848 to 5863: 8.1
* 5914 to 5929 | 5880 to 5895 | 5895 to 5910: 8.3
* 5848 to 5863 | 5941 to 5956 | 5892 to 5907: 8.7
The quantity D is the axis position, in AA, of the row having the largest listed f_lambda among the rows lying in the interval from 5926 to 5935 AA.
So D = 5933.0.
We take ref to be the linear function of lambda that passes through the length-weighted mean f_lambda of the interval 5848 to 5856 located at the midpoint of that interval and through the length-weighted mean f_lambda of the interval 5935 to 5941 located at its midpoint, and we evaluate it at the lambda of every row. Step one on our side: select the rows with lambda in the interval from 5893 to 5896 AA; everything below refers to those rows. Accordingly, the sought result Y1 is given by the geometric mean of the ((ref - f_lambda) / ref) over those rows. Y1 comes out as 0.10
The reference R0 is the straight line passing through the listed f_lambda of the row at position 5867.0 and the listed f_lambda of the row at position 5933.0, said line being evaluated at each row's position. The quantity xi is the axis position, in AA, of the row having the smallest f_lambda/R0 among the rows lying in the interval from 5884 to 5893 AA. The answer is 5885.0 AA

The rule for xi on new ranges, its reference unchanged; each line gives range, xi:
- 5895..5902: 5897.0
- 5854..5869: 5855.0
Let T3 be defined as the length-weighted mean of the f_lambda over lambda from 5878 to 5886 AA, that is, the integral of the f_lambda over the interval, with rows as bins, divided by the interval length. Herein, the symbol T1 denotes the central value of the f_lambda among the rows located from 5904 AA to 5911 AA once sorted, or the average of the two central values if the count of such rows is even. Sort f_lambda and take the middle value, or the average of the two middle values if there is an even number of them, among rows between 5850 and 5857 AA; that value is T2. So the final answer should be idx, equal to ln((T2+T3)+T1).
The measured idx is 2.98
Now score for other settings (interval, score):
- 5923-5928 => 7.54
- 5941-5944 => 7.10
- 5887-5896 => 6.10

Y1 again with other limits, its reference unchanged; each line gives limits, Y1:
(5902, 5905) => 0.07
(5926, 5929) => 0.08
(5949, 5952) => 0.16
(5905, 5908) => 0.06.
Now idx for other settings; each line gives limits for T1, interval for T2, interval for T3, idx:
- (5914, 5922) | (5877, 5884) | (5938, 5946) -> 3.07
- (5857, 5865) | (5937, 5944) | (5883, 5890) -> 2.97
